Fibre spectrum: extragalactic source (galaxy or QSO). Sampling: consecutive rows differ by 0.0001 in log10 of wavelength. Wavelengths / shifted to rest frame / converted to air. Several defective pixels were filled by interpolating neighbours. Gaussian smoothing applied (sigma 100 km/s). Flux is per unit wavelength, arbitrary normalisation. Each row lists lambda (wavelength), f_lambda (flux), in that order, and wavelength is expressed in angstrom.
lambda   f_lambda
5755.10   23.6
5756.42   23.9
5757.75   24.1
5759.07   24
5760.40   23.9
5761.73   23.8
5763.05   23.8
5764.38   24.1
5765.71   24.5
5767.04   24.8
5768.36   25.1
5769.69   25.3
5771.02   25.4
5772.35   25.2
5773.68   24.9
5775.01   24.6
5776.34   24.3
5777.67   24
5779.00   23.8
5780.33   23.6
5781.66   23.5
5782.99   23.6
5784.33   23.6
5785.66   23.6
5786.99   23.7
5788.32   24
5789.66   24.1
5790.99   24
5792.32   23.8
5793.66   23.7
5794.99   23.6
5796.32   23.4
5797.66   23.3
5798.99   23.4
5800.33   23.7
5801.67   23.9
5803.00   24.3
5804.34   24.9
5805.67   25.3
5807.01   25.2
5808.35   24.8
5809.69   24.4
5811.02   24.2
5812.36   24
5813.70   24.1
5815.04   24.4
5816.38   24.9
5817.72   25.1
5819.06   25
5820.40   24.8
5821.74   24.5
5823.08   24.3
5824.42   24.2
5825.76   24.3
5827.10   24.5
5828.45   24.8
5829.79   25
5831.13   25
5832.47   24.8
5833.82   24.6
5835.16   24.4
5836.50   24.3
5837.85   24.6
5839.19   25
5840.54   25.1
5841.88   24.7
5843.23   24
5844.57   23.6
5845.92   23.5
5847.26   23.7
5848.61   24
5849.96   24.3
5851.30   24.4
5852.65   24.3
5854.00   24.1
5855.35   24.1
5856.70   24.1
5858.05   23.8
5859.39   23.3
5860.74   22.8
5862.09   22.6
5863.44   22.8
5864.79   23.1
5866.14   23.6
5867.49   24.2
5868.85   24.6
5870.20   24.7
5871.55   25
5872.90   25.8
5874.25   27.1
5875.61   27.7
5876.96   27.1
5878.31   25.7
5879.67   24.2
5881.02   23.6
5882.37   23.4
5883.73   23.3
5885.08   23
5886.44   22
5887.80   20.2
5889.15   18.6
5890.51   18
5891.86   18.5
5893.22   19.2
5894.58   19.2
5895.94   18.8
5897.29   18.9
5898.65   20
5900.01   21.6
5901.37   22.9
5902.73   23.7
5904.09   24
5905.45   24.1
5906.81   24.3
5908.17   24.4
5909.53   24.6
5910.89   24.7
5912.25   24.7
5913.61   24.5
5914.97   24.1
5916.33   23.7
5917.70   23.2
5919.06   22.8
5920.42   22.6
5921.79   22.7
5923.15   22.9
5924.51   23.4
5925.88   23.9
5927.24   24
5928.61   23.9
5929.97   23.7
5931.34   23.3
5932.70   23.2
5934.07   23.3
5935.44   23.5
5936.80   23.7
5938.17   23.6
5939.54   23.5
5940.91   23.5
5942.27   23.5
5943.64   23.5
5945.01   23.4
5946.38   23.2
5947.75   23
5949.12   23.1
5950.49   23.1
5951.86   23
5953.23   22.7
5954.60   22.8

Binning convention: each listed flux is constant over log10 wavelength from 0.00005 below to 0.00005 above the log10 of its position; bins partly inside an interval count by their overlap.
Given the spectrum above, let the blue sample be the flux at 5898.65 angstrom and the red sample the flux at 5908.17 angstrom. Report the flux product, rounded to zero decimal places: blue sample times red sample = 488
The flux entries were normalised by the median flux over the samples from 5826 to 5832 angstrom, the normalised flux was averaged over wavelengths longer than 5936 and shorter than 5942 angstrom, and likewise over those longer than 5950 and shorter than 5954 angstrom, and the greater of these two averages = 0.95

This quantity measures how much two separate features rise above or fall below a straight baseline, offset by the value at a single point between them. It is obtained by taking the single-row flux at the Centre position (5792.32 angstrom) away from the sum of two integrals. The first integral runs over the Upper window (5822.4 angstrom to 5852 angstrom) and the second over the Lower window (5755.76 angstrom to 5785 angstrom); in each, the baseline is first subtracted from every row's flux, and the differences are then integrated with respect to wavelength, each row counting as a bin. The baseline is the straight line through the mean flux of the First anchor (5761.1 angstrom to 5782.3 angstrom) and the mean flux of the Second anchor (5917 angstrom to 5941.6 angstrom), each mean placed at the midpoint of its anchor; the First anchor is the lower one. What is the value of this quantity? -16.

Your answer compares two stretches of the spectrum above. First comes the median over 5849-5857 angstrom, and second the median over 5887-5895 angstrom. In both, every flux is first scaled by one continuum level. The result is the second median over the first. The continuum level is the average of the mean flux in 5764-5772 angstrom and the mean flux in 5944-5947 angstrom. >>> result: 0.78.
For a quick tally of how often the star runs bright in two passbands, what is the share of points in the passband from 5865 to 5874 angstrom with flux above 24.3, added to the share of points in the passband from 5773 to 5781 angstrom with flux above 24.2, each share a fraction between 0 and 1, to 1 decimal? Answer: 1.2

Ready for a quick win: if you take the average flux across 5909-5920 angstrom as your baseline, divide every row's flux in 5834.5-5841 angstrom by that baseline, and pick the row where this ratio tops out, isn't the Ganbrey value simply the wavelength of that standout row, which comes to 5840.54 angstrom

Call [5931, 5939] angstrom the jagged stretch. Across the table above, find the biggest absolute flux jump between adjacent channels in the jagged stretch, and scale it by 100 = 20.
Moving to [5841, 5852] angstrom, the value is 70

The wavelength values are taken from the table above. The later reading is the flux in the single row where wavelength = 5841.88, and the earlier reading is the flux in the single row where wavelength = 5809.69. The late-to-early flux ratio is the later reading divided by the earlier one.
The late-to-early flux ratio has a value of 1.01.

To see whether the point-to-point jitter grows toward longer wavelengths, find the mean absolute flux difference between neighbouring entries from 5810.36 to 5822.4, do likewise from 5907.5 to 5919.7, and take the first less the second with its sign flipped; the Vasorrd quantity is 0.04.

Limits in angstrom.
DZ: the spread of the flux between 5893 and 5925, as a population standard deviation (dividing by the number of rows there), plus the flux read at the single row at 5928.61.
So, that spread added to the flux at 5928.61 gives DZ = 25.9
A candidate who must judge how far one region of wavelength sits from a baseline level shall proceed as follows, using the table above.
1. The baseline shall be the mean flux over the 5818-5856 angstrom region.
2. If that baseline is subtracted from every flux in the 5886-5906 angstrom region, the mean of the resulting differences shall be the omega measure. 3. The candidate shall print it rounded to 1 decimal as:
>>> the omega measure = -3.8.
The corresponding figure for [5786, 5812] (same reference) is -0.3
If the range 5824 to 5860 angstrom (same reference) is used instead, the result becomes -0.1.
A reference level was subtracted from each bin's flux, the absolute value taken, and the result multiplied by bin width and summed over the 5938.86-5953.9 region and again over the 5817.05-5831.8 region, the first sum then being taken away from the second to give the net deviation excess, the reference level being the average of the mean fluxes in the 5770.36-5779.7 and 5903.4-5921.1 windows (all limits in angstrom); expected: -9.9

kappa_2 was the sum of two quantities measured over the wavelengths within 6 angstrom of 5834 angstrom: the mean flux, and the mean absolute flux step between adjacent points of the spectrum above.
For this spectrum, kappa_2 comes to 24.9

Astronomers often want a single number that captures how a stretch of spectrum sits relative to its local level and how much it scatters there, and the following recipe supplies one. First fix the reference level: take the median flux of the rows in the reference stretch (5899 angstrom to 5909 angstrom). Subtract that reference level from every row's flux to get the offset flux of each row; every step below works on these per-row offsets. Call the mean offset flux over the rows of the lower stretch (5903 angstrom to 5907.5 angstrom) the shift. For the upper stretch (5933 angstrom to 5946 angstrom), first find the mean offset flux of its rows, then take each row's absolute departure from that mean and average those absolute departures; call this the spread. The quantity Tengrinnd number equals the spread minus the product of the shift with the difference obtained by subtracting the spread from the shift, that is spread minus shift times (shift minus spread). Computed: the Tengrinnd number 0.06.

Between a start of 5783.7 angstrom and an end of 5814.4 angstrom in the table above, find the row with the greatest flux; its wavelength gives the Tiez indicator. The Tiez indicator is 5805.67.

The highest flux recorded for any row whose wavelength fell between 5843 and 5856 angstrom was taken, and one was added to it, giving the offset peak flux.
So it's 25.4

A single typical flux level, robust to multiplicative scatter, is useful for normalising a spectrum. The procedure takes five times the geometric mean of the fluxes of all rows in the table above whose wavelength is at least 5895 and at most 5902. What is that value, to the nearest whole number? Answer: 102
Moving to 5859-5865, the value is 115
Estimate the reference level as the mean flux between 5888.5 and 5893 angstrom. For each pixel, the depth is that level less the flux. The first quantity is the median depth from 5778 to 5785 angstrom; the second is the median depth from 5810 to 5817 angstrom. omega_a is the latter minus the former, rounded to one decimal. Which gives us -0.6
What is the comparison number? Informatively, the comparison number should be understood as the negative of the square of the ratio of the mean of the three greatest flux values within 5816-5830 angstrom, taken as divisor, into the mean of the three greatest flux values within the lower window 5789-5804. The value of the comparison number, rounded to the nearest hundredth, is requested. -0.93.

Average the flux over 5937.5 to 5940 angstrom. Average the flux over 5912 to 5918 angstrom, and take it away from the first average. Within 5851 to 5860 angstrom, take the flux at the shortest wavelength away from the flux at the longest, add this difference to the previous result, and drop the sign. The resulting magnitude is 1.6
